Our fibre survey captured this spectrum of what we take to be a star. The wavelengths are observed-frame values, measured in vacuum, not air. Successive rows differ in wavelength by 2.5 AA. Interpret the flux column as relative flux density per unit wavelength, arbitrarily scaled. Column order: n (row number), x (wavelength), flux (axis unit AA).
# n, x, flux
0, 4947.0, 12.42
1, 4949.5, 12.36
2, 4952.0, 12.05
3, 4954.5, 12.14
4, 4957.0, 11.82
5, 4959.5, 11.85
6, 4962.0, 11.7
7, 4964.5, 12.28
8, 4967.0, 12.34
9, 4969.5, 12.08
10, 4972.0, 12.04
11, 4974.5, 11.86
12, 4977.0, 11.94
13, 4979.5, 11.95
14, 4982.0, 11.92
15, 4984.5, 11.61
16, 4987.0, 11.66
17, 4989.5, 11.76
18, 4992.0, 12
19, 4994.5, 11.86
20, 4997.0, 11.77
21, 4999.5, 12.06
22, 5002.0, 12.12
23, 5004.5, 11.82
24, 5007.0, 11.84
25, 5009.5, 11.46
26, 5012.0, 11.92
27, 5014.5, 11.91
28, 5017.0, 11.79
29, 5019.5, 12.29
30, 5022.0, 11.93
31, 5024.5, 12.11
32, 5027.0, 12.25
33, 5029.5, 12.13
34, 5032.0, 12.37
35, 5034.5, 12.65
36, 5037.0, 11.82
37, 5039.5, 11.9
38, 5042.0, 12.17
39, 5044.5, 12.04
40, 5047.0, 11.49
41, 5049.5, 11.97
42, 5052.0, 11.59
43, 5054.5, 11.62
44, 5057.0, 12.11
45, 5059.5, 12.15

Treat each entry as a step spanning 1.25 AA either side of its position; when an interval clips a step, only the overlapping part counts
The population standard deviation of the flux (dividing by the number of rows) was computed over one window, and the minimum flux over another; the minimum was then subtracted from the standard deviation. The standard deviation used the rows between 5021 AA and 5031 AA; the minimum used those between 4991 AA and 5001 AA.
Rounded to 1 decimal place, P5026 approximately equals -11.7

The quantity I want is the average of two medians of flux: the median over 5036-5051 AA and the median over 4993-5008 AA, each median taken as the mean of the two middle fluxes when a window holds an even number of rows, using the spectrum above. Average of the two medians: 11.89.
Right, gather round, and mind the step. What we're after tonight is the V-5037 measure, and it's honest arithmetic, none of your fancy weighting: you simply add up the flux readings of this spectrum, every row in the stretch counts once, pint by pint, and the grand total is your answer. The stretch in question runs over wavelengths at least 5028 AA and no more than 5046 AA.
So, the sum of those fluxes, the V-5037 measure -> 85.1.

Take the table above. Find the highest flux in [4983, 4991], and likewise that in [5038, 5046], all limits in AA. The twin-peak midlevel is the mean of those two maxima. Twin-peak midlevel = 12.0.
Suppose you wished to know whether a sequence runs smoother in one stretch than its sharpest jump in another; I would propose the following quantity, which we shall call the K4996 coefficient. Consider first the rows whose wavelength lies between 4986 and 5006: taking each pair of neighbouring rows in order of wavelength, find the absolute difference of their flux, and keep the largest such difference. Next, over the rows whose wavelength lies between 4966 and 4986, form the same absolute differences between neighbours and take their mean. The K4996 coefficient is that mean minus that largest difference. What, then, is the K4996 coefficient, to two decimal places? -0.17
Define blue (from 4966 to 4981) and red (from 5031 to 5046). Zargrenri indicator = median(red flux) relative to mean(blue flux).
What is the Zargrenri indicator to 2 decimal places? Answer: 1.01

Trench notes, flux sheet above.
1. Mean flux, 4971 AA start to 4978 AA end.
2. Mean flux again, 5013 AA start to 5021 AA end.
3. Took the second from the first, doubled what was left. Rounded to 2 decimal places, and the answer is -0.10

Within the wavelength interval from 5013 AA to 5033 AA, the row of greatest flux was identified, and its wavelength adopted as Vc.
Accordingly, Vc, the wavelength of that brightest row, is 5032.0 AA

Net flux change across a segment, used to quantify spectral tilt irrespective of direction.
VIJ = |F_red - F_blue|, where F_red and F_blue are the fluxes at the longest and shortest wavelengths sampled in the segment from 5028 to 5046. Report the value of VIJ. 0.090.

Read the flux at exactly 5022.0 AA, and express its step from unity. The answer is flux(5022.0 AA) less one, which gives 10.9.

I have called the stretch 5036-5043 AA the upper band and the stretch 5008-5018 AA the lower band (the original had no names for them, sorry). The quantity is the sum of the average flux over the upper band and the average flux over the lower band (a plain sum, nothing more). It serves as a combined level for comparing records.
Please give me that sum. 23.7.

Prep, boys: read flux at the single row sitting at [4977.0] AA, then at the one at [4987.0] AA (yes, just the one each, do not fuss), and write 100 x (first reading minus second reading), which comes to 28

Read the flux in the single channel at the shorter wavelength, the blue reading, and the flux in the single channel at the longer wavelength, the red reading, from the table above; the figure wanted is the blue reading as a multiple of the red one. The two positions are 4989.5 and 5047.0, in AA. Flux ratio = 1.02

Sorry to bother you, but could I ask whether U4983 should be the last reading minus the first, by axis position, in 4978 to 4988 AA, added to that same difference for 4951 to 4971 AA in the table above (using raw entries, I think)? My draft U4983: -0.3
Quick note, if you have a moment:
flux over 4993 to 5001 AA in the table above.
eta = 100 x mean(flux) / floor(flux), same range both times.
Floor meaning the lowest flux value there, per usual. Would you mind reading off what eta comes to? 101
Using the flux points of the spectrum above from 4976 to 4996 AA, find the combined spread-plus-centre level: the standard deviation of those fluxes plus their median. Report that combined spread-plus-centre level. 12.03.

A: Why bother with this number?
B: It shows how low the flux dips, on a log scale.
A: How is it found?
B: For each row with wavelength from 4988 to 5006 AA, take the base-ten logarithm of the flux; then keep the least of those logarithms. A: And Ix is 1.07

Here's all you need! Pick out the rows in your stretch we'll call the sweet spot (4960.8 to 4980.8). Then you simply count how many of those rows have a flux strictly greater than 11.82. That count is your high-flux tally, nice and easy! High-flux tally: 7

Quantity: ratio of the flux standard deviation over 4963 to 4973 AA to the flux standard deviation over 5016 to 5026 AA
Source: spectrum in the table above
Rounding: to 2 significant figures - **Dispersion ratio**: 0.68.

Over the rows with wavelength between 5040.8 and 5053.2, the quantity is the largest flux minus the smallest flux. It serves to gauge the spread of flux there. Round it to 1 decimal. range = 0.7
